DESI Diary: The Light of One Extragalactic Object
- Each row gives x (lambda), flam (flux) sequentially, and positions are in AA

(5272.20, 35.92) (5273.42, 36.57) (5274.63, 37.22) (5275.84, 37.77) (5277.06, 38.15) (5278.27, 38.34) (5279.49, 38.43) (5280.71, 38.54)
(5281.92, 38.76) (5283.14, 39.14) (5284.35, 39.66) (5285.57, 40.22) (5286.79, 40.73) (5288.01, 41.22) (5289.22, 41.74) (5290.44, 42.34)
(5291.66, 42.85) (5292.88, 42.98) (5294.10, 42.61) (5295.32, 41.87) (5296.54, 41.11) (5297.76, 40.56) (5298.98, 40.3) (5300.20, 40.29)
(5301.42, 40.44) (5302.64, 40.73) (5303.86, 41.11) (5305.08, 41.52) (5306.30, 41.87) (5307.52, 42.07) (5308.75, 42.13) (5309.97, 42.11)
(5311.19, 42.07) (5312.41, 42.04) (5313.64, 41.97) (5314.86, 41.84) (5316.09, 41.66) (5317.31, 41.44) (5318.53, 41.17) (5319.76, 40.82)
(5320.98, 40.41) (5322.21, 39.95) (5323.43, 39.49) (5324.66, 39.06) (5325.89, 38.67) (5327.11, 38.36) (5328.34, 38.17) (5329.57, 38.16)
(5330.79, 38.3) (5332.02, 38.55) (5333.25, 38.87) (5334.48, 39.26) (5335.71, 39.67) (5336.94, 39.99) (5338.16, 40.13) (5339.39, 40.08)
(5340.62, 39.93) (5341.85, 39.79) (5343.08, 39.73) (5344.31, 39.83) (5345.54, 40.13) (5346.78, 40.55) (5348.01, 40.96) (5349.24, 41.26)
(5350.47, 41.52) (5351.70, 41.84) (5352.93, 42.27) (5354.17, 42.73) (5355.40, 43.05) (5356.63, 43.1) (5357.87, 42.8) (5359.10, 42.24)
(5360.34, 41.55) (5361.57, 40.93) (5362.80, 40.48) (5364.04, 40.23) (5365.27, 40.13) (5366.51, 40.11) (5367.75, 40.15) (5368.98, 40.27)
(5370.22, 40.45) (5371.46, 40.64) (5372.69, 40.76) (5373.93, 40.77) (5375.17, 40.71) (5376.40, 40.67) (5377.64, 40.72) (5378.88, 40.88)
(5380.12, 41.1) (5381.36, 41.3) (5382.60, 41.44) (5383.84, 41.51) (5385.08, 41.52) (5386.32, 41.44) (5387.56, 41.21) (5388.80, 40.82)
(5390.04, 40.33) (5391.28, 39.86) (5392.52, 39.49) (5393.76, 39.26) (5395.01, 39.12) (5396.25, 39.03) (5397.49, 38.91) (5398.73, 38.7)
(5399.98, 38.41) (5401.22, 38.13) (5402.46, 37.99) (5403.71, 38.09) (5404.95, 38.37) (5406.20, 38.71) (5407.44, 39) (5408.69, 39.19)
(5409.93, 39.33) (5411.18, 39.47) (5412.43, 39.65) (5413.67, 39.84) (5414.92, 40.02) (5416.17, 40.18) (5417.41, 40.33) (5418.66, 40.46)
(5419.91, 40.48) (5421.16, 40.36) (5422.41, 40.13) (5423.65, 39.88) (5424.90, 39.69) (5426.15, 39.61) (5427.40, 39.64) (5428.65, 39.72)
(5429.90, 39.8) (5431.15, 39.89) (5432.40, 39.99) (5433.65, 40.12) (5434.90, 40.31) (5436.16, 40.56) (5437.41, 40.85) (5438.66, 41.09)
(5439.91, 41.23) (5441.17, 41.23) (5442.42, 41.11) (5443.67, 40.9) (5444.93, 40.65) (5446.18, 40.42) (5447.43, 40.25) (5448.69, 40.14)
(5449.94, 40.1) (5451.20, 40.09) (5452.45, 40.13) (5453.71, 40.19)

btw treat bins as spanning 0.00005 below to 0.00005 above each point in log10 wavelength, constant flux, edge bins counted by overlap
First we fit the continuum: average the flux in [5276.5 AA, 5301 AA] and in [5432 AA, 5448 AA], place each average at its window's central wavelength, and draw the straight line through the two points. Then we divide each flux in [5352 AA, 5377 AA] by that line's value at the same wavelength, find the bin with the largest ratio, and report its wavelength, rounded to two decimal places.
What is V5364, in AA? 5356.63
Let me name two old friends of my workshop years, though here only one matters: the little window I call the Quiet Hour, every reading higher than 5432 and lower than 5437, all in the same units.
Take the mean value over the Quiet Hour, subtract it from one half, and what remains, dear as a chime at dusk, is -39.7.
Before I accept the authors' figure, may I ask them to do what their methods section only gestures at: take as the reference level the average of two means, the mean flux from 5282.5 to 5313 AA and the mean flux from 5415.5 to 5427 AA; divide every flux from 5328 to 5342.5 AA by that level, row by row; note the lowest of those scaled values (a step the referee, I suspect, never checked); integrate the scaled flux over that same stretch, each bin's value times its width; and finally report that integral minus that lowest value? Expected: 13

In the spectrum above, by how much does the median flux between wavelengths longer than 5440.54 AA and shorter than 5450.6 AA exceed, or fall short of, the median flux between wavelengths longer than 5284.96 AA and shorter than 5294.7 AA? -1.5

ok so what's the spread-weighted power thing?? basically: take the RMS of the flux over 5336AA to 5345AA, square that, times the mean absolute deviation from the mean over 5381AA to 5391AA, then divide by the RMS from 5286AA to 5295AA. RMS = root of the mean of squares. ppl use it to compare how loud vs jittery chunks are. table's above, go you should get 11.8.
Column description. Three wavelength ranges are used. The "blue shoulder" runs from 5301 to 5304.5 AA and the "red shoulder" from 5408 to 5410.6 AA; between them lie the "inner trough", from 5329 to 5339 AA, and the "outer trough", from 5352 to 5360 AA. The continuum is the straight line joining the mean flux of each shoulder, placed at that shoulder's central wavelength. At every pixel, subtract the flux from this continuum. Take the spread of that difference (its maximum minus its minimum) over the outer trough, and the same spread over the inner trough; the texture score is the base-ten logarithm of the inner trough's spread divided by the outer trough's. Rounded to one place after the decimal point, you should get 0.4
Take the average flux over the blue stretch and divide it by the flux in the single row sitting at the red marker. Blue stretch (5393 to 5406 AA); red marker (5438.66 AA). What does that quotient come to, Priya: 0.939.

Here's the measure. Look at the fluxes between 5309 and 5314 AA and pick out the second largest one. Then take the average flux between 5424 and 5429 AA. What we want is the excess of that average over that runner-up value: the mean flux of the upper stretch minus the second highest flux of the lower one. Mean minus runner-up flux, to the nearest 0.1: -2.4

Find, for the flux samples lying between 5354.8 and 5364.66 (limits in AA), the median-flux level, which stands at 41.9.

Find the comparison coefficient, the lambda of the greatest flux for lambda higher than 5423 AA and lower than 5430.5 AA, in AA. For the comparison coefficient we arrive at 5423.65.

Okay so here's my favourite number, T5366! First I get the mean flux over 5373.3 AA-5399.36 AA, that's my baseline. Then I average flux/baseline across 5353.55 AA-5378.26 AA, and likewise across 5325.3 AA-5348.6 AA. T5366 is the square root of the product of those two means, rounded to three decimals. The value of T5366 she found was 0.996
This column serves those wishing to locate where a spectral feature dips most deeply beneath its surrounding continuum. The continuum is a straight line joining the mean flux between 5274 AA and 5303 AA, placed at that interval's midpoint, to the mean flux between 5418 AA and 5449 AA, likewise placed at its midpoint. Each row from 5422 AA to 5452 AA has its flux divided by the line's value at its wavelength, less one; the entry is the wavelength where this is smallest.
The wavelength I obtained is 5426.15 AA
